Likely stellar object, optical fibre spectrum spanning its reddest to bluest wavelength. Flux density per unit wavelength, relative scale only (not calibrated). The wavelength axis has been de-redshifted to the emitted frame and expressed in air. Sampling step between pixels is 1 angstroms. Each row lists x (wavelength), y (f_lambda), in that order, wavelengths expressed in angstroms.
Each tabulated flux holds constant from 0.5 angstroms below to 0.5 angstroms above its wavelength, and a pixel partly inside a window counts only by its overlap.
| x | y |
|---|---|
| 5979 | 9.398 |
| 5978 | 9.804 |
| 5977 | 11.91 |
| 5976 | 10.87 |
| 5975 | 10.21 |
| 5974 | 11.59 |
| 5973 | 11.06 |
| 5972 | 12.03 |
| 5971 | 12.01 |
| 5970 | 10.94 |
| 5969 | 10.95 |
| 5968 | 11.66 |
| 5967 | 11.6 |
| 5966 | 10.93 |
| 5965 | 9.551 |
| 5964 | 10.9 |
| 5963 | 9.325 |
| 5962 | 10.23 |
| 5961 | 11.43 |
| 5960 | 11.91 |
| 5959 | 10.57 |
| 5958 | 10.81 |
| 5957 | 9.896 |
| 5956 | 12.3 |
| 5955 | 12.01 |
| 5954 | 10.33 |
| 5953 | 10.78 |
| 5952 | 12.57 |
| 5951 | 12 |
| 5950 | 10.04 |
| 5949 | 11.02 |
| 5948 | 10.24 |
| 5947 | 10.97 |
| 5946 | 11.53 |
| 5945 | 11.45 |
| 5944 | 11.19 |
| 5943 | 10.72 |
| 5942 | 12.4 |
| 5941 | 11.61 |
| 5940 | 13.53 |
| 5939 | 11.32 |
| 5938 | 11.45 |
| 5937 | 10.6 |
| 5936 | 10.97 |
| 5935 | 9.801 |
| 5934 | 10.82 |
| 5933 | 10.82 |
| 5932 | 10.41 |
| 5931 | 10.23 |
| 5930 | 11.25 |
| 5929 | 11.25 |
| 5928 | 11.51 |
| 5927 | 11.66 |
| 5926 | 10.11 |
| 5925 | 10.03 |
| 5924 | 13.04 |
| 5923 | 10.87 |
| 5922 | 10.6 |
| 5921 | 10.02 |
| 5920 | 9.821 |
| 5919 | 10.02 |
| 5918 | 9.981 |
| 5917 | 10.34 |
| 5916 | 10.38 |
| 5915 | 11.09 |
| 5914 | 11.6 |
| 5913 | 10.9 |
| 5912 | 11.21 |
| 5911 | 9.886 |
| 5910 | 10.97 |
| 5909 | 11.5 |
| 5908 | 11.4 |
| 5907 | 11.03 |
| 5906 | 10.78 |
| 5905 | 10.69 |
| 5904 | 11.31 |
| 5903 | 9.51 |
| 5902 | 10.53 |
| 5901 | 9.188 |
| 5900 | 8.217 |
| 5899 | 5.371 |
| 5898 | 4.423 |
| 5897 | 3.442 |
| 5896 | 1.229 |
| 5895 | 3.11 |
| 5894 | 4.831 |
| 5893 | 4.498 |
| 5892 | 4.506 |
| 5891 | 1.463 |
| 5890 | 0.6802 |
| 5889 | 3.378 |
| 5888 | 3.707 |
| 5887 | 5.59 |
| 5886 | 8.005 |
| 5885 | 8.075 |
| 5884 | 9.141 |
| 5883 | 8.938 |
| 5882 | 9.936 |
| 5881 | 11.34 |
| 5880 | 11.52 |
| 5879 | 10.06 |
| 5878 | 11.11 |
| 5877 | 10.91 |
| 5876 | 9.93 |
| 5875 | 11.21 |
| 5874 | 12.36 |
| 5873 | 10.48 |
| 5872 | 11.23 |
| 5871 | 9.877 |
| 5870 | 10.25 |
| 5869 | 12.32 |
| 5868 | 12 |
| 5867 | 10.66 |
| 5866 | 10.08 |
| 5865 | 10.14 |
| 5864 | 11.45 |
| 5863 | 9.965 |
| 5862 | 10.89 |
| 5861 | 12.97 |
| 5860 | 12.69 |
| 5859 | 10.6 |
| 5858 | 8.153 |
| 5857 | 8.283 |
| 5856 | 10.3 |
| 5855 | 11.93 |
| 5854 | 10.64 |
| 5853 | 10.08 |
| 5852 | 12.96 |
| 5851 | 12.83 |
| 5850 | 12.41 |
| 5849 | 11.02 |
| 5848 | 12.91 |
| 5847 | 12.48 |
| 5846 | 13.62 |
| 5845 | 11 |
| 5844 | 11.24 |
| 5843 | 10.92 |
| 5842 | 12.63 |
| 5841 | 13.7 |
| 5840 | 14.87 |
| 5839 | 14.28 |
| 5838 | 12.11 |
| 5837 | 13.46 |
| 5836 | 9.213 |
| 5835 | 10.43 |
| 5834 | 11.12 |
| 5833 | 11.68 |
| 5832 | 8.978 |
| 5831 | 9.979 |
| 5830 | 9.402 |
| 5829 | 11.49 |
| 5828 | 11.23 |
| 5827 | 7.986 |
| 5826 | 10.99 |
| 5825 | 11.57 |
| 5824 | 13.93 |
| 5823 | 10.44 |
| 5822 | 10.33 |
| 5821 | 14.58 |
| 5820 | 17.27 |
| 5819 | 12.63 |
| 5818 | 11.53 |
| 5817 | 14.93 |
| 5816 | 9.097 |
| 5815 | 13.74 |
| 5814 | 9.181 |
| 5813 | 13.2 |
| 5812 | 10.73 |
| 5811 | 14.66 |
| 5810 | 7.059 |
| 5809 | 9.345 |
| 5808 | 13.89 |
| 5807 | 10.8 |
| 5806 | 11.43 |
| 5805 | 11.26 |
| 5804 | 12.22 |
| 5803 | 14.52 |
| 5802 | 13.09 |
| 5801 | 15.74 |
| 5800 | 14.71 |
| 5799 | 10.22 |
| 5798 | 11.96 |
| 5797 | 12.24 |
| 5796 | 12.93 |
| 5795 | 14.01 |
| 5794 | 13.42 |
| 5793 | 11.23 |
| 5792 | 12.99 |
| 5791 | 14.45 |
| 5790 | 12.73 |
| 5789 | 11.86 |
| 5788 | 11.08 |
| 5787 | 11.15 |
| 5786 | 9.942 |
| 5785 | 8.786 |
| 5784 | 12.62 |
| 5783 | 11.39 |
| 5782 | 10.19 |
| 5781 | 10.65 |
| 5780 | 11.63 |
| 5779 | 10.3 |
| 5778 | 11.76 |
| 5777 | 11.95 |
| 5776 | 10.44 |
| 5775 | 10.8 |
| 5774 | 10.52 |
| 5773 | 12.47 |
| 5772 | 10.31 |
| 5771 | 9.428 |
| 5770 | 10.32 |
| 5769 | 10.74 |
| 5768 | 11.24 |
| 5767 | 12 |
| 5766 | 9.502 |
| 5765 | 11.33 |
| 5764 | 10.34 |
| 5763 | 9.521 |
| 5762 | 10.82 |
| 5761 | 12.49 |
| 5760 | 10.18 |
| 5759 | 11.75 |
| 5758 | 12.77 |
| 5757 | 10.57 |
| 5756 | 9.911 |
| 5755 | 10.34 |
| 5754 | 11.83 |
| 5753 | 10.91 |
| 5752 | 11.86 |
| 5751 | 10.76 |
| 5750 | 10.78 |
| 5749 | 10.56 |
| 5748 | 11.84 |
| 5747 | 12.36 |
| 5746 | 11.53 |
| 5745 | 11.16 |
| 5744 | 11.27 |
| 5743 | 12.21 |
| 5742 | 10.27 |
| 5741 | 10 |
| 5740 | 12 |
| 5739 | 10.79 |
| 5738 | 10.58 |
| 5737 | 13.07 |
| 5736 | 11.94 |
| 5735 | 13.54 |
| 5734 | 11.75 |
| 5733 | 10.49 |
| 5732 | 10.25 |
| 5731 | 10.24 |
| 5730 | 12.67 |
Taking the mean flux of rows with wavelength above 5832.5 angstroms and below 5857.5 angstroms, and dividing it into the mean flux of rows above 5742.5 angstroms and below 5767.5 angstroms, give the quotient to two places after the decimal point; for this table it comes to 0.94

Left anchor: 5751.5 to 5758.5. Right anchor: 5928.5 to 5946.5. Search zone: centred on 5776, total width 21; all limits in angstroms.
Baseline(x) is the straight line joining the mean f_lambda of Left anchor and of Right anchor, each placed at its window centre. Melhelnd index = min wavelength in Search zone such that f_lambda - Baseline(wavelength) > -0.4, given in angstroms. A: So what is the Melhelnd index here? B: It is 5767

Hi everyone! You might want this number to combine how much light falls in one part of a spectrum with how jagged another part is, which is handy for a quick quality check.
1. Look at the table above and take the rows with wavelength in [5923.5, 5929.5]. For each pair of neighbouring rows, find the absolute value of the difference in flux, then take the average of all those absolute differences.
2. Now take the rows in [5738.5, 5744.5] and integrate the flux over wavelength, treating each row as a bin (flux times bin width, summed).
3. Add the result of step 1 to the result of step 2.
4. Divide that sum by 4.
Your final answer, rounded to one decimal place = 16.9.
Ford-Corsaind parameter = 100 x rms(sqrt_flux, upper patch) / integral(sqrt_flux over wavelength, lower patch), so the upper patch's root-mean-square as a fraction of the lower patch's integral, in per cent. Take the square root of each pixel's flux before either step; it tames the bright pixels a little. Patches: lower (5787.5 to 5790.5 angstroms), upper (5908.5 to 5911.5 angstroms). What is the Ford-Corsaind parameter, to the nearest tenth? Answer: 31.8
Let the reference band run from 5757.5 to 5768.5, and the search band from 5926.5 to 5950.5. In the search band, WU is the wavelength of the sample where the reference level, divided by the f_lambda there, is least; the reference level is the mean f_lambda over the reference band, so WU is 5940 angstroms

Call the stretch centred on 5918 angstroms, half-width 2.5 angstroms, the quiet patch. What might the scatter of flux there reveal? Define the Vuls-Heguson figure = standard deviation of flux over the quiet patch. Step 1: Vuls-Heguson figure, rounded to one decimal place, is 0.2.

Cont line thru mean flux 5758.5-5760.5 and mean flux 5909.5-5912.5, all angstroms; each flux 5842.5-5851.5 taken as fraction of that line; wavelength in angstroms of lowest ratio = 5843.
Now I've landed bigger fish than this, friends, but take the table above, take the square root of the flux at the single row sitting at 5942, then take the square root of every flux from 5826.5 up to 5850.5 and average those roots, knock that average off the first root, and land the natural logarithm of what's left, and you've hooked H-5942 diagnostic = -2.1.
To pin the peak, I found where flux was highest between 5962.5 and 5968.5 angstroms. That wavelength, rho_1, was 5968 angstroms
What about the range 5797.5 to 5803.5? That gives 5801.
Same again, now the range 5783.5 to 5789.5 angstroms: 5784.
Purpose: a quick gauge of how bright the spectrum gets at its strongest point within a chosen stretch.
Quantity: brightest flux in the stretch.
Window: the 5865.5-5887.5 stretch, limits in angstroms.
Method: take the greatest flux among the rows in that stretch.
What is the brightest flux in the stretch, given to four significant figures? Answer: 12.36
